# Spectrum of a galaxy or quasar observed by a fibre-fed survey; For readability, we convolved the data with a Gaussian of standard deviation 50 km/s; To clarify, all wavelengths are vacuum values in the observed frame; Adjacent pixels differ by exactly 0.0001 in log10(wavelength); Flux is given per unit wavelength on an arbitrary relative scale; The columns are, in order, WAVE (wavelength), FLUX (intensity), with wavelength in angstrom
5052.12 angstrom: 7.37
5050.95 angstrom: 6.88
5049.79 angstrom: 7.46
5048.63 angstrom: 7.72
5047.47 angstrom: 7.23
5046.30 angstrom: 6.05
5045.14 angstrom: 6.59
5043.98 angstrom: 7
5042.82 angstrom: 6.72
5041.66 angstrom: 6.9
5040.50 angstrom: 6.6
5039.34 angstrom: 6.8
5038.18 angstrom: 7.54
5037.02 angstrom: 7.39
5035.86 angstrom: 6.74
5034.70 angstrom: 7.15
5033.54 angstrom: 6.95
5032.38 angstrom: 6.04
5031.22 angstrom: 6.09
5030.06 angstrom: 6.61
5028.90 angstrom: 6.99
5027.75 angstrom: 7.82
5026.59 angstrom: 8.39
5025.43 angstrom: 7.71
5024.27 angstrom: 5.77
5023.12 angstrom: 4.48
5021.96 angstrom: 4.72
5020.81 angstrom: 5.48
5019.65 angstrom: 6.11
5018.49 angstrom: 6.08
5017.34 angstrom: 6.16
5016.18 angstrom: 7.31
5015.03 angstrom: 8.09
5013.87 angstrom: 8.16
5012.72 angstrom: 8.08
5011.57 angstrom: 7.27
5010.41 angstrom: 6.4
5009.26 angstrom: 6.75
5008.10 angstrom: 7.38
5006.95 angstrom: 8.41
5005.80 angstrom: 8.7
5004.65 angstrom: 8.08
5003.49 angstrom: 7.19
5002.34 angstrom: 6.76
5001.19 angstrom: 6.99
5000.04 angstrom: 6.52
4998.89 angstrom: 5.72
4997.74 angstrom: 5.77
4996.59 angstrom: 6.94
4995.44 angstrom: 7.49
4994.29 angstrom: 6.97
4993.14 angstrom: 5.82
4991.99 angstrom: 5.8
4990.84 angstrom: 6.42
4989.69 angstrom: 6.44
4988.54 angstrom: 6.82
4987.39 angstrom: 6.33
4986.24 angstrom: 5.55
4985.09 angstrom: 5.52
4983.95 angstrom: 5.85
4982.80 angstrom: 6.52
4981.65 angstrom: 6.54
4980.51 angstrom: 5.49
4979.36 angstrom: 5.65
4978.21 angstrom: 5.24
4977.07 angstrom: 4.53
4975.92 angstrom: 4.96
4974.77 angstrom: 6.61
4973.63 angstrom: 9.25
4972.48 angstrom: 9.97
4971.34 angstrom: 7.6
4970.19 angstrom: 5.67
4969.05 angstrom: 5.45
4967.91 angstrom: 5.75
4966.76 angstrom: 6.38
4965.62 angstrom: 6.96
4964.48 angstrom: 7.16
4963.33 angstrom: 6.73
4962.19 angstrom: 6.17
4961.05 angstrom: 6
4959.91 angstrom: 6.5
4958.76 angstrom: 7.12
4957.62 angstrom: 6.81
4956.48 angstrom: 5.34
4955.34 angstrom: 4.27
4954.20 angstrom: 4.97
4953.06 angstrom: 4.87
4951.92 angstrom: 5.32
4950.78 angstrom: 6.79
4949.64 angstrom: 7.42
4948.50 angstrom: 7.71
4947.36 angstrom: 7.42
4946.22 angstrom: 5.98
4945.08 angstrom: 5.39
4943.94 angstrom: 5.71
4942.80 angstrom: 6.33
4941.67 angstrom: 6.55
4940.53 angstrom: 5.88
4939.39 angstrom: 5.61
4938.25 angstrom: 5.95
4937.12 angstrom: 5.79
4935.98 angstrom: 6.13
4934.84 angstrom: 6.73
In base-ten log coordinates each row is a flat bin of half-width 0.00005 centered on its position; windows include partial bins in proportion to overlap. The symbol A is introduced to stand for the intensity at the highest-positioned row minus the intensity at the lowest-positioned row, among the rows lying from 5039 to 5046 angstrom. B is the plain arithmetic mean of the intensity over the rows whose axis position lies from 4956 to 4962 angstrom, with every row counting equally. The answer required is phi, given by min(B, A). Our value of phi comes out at -0.21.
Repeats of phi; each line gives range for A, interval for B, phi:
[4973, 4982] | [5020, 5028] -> -2.71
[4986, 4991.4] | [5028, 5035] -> 0.87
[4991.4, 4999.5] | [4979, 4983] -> -0.08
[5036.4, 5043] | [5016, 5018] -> -0.67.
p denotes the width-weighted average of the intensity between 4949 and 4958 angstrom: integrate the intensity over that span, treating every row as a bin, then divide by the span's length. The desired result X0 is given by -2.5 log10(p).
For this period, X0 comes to -1.89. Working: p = 5.7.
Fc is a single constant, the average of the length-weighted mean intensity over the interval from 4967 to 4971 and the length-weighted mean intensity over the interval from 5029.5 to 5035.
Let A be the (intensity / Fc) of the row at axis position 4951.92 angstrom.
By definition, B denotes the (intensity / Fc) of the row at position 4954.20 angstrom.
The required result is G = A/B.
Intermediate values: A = 0.86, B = 0.81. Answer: 1.07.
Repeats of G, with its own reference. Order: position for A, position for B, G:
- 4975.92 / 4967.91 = 0.86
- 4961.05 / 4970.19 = 1.06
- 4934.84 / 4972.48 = 0.68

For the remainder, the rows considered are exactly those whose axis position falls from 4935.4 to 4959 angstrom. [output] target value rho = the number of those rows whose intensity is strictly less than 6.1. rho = 12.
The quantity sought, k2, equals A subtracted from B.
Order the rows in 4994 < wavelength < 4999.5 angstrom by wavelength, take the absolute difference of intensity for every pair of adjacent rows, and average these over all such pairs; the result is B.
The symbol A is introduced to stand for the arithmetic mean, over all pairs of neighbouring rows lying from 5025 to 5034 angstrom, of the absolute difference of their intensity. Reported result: 0.01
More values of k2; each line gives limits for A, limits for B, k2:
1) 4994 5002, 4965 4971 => -0.16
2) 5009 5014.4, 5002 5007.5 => 0.03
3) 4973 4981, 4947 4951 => -0.60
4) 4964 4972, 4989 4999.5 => -0.13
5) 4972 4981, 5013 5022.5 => -0.46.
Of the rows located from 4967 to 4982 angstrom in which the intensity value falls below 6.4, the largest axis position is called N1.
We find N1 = 4980.51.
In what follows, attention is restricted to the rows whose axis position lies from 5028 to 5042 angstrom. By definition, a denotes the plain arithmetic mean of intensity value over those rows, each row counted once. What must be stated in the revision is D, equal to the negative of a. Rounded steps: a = 6.8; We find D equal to -6.82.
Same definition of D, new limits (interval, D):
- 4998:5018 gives -7.29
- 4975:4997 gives -6.05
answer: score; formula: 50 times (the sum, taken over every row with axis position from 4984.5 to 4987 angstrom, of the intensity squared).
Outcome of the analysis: 3064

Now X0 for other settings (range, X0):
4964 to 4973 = -2.09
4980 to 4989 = -1.96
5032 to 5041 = -2.10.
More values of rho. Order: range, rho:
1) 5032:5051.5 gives 2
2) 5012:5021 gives 2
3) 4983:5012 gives 7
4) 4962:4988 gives 11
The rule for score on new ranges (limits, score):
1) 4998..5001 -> 3761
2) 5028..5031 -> 4628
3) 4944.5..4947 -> 3241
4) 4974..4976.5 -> 3415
